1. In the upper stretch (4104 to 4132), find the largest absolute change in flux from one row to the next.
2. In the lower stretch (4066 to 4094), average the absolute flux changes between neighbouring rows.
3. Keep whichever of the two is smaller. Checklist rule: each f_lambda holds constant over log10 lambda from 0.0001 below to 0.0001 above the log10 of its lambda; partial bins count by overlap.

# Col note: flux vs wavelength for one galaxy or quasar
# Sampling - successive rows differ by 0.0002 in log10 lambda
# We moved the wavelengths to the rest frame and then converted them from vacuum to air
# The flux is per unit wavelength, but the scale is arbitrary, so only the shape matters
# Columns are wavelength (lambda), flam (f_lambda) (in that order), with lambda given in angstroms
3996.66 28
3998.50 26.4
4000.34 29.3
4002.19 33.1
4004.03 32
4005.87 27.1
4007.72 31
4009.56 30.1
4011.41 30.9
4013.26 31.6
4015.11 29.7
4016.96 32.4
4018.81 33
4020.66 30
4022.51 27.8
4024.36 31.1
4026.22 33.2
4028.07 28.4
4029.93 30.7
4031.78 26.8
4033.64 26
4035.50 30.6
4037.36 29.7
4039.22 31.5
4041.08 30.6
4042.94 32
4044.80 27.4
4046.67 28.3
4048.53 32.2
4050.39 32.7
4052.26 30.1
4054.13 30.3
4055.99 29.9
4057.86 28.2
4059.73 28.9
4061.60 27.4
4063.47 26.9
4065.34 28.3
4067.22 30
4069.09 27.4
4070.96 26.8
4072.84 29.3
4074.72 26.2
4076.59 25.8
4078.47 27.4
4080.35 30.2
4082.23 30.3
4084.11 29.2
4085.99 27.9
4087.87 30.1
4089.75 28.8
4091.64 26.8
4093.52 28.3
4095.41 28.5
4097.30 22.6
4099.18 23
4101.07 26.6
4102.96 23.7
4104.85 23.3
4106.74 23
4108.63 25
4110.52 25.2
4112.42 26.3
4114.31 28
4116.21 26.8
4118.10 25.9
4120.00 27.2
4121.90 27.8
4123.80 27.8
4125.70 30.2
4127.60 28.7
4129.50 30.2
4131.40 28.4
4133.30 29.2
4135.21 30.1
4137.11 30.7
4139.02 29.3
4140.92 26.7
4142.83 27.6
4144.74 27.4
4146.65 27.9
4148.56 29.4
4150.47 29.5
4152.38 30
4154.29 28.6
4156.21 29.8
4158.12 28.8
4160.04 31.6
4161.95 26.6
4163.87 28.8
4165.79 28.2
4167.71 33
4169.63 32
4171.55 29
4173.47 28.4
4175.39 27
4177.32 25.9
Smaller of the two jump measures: 1.65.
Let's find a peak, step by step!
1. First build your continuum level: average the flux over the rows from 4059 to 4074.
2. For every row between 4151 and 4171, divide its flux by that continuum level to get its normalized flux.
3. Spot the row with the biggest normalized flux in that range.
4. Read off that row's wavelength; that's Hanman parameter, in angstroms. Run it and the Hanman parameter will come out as 4167.71 angstroms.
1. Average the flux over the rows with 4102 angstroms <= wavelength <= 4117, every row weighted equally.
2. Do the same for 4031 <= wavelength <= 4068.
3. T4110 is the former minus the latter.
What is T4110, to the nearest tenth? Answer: -4.2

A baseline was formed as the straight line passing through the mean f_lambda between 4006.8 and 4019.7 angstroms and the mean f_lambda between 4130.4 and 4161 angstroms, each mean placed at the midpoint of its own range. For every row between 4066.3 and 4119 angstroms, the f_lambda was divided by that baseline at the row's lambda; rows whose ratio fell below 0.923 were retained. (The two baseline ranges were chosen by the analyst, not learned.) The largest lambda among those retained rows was 4118.10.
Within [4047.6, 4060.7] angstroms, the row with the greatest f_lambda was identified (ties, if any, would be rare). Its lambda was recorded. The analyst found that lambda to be 4050.39 angstroms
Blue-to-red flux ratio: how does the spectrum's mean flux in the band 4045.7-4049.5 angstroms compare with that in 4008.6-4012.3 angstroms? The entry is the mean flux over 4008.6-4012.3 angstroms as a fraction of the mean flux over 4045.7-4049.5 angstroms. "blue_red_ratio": 1.01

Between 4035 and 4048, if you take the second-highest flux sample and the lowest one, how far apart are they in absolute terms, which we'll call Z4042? 4.1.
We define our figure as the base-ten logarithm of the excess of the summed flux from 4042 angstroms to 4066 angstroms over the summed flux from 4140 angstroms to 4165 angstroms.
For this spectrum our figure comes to 1.00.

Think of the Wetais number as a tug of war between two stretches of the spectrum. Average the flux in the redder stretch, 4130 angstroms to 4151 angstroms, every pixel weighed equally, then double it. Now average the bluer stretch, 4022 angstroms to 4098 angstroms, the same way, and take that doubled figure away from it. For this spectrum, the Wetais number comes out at -28.6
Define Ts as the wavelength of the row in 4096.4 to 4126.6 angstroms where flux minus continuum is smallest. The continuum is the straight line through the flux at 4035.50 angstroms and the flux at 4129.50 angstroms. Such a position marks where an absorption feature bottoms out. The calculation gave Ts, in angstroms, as 4097.30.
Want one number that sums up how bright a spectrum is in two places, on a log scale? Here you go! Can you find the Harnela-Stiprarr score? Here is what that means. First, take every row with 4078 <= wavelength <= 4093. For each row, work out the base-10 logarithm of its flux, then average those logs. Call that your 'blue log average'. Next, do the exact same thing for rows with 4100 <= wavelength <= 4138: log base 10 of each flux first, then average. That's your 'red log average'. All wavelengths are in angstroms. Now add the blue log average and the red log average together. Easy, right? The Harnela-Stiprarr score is 2.89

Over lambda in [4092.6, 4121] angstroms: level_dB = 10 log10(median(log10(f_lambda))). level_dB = 1.502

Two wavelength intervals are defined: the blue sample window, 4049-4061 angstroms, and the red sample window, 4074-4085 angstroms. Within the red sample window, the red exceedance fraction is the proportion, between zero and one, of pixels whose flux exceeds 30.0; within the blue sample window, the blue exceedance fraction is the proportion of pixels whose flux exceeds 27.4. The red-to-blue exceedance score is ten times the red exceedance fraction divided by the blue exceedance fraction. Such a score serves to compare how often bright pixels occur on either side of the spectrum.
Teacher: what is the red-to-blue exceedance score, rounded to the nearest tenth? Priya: 3.3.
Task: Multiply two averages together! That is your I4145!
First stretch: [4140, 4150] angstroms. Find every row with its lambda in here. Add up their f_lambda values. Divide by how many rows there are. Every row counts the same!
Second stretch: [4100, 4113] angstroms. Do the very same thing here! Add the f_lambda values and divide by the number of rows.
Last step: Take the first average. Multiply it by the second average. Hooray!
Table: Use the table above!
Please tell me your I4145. 687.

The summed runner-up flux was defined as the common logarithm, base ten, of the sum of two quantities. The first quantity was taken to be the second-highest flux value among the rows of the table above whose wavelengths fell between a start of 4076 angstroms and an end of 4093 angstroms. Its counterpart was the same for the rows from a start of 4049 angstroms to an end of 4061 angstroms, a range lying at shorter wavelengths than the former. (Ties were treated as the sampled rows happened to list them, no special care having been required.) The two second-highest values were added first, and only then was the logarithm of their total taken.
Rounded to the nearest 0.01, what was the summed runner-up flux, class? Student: 1.78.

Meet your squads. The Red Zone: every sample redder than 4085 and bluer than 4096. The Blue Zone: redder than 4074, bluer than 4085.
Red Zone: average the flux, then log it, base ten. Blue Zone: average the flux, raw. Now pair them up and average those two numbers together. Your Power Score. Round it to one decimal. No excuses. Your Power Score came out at 14.8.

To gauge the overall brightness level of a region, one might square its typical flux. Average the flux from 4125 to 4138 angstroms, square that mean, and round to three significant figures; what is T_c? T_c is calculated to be 879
